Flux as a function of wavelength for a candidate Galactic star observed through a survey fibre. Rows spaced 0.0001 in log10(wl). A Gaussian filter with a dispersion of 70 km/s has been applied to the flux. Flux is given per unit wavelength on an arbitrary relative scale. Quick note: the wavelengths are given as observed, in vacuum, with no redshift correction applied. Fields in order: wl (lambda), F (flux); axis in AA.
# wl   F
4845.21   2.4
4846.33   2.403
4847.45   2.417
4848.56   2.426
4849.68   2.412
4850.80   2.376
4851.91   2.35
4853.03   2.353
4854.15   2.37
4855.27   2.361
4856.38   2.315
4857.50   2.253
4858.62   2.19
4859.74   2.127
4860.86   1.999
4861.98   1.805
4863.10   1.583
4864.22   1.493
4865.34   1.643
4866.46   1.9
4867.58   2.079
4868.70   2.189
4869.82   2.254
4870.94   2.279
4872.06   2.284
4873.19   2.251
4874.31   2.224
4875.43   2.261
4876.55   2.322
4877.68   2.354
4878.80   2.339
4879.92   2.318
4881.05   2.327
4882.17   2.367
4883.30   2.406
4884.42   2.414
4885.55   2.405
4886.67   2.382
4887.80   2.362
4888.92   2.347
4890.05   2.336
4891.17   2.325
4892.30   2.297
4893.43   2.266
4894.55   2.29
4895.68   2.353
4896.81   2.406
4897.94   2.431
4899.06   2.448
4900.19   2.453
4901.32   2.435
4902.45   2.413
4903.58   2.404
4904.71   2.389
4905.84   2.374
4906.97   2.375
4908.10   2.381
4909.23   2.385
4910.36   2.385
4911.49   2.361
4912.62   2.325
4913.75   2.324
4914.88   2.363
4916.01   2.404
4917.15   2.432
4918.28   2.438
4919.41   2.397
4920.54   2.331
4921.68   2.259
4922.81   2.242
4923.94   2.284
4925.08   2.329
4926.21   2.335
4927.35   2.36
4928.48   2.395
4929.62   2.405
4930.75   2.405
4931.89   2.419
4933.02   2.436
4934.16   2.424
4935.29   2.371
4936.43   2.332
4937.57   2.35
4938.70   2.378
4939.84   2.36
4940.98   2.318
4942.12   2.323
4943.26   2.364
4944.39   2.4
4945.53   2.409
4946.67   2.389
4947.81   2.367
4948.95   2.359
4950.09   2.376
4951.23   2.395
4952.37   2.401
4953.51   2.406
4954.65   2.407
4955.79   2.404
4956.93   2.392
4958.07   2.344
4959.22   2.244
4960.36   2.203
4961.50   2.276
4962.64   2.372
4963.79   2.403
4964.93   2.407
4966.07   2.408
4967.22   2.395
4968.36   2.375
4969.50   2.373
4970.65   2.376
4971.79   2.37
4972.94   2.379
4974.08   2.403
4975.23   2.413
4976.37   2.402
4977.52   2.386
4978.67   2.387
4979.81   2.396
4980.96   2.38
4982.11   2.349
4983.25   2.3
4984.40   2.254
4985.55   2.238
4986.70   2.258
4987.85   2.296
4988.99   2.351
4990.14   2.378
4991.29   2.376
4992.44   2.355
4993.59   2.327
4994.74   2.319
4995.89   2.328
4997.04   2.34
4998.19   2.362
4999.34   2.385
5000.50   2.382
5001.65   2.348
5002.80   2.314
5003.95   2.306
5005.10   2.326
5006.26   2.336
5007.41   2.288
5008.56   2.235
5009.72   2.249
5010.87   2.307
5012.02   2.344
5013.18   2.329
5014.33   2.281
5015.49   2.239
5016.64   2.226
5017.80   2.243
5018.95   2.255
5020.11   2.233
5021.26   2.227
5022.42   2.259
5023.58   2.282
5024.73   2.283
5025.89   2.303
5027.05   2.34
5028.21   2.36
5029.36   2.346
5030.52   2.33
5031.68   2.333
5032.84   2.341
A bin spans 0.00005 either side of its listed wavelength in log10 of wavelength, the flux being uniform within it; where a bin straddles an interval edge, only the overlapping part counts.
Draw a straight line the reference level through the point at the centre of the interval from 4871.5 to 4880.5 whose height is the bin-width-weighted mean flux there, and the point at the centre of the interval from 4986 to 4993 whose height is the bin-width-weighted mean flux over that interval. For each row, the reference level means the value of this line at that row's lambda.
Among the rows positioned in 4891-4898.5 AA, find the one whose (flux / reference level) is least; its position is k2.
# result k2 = 4893.43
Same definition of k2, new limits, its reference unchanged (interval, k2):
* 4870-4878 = 4874.31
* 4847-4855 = 4851.91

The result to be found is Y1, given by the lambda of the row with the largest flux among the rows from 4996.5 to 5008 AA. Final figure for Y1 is 4999.34 AA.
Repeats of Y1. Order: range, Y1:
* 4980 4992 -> 4980.96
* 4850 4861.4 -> 4850.80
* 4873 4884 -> 4883.30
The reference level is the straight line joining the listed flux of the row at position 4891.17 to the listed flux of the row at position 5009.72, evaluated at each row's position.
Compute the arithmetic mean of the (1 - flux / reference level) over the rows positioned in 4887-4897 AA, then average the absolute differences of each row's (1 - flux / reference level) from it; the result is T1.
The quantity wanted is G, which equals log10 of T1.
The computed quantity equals -1.86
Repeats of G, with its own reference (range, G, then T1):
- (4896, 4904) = -2.15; 0.007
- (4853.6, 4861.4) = -1.34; 0.045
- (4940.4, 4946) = -1.82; 0.015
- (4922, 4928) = -1.78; 0.017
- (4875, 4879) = -1.90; 0.013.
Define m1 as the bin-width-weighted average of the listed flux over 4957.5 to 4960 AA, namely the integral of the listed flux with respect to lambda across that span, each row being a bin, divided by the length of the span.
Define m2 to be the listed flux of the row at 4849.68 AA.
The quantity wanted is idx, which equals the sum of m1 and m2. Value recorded 4.69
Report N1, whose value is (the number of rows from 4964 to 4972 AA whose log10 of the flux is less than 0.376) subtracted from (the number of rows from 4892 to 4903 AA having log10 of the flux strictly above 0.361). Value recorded 4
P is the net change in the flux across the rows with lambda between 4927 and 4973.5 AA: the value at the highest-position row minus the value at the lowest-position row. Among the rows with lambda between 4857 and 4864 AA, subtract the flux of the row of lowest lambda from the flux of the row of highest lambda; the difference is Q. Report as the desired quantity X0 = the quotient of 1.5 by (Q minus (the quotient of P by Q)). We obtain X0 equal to -2.3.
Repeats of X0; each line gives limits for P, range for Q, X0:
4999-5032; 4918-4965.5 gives -0.9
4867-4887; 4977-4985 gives 0.7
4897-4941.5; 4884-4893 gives -1.4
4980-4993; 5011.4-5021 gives -4.5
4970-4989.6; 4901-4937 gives -4.3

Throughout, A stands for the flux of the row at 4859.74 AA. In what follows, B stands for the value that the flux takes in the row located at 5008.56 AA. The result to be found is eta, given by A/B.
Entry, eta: 0.95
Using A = 2.127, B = 2.235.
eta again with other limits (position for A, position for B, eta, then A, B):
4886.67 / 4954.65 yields 0.99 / 2.382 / 2.407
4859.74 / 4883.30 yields 0.88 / 2.127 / 2.406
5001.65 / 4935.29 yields 0.99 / 2.348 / 2.371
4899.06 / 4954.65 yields 1.02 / 2.448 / 2.407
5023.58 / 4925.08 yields 0.98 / 2.282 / 2.329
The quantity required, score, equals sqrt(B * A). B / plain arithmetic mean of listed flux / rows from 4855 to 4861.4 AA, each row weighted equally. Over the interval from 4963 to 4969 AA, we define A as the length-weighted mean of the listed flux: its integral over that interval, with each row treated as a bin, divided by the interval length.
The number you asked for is 2.30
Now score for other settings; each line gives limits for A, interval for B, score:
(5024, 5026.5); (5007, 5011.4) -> 2.28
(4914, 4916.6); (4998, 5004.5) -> 2.36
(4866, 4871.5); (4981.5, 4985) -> 2.22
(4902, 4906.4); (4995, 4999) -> 2.37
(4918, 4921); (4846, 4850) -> 2.40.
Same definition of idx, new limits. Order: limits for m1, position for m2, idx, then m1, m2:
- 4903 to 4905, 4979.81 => 4.79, 2.40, 2.396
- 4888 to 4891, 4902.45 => 4.76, 2.35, 2.413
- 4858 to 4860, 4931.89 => 4.58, 2.16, 2.419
